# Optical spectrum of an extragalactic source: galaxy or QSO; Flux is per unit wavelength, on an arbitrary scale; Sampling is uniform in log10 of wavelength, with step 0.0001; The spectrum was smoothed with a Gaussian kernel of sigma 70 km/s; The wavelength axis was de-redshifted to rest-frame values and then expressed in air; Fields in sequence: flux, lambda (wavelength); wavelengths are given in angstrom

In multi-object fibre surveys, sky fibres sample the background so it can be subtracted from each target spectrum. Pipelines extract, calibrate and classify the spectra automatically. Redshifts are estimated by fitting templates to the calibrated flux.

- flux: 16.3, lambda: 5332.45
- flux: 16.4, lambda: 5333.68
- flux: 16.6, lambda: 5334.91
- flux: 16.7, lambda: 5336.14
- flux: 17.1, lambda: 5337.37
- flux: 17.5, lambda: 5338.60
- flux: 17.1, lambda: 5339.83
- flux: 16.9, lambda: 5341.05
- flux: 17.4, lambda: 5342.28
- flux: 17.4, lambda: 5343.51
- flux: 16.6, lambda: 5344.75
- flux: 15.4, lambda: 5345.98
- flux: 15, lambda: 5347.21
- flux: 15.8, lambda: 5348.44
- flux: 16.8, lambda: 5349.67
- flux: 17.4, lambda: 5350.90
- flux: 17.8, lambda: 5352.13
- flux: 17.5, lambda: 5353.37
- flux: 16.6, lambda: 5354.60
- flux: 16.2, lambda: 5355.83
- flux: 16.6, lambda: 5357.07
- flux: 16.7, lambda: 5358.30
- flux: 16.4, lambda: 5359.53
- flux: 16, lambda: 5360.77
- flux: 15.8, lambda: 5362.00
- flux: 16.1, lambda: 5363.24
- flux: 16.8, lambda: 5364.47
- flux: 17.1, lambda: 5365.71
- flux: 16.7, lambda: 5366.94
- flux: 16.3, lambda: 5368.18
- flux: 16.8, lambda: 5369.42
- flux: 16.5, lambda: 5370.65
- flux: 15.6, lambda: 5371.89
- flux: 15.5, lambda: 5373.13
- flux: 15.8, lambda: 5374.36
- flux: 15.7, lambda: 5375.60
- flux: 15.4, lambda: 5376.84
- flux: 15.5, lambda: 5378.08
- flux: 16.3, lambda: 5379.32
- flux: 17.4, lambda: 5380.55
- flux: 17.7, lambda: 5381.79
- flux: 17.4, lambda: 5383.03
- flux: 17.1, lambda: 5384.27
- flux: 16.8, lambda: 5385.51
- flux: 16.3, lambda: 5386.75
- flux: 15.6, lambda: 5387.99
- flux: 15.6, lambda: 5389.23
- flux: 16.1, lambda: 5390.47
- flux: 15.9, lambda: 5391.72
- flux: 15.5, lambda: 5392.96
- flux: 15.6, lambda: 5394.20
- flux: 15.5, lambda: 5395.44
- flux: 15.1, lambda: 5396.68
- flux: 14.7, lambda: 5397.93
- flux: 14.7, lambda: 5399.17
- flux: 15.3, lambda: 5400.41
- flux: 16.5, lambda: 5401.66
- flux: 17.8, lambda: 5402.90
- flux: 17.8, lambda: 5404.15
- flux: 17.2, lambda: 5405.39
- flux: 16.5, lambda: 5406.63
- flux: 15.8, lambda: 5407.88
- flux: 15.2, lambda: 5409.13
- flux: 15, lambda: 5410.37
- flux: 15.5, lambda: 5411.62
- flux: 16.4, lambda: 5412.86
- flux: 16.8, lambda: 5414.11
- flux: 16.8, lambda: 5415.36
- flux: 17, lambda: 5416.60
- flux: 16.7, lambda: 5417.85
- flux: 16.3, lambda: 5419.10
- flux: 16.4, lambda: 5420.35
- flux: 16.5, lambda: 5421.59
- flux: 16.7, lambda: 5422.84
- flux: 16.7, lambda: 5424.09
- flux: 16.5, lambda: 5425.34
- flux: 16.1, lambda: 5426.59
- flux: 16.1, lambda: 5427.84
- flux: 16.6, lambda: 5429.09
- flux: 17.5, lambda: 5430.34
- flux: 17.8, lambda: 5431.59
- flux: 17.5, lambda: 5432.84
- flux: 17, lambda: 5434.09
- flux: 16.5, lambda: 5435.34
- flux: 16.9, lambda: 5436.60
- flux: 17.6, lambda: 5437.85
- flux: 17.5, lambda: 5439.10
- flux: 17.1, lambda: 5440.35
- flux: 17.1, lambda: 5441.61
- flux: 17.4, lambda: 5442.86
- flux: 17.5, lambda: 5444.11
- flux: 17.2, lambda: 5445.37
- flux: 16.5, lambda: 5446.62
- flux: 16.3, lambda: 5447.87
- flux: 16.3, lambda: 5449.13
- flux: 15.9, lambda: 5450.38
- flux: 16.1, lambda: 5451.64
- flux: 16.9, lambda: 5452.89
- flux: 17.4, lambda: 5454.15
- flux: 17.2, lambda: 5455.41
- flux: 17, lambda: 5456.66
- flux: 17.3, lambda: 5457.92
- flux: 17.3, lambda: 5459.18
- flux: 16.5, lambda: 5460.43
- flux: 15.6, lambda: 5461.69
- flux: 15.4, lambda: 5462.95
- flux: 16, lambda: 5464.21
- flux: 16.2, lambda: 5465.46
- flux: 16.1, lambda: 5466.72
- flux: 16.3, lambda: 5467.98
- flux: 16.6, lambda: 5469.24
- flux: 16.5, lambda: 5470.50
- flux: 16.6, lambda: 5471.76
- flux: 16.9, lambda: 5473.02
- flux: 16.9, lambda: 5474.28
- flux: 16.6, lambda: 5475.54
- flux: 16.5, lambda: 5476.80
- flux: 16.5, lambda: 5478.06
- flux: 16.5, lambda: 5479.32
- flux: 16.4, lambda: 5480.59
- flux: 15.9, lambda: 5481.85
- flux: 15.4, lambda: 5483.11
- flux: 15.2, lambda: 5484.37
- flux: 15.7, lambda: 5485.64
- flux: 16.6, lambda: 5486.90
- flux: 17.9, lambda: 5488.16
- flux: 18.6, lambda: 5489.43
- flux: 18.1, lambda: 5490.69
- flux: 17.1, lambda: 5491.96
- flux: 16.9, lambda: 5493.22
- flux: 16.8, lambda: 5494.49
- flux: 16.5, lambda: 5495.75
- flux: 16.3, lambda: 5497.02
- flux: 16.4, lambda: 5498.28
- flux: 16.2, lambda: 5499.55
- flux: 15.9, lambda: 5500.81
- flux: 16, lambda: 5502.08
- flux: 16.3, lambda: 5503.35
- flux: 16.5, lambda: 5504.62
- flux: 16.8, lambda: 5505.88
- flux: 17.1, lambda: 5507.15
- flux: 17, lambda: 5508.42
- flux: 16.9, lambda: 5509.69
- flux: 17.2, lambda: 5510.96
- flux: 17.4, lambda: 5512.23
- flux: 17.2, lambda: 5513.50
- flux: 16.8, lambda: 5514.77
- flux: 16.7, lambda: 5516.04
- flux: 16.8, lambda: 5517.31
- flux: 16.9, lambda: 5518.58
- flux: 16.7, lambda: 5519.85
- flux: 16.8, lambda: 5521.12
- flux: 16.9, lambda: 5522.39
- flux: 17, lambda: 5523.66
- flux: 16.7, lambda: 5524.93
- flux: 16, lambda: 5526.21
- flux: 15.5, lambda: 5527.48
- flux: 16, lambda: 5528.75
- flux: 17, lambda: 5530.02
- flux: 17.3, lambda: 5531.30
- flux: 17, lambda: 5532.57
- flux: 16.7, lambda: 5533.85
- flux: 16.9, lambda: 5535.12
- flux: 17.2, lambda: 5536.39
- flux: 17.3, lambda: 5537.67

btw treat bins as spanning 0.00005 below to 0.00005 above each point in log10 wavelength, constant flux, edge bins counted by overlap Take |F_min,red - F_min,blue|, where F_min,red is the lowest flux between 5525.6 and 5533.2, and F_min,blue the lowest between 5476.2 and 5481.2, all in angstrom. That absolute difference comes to 0.90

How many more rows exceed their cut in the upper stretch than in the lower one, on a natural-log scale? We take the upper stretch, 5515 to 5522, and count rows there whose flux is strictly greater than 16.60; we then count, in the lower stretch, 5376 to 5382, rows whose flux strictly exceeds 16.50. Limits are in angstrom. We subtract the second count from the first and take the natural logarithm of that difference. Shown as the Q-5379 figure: 1.1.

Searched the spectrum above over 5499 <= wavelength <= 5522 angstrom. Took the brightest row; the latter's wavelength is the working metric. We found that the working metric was 5512.23 angstrom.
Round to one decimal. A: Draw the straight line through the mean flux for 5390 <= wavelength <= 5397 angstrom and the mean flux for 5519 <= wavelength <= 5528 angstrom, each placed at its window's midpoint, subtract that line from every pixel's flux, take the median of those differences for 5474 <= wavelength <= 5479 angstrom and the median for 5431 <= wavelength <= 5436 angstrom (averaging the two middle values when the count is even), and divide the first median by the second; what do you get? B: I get 0.3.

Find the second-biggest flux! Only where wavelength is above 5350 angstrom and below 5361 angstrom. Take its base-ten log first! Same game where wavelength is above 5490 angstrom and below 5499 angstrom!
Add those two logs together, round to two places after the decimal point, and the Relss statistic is 2.48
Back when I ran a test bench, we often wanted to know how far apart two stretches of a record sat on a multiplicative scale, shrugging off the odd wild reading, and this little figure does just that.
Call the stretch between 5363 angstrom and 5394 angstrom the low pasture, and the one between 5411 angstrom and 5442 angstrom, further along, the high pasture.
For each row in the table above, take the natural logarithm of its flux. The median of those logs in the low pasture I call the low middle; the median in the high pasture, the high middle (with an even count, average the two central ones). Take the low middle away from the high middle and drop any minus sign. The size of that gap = 0.02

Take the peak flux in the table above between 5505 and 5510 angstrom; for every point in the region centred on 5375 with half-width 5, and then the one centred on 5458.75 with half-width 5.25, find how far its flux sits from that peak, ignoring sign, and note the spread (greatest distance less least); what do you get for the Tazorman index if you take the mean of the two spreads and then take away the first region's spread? 0.25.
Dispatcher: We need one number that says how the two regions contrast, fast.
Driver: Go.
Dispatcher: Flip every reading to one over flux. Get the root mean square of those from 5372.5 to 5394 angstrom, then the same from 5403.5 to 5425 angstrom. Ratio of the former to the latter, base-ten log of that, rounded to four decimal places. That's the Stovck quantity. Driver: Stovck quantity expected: 0.0060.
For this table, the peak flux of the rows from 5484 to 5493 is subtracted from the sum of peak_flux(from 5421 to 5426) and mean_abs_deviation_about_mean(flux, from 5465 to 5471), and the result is -1.7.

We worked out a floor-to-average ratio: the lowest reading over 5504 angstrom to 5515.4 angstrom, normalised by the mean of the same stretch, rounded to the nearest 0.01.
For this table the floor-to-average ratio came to 0.97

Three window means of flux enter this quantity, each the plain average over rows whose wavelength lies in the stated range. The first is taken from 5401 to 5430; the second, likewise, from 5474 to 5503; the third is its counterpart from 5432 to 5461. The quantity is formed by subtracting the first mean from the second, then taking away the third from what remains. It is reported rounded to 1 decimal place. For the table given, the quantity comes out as -16.9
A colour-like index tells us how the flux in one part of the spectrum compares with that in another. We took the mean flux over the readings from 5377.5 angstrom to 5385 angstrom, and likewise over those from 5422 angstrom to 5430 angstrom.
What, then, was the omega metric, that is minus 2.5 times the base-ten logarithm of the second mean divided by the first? 0.03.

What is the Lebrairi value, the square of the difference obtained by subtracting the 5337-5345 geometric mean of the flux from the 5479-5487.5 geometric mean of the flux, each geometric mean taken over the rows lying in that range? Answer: 1.4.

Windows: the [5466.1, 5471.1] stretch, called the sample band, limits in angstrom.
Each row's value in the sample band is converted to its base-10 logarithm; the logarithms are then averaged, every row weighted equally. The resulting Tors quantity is 1.214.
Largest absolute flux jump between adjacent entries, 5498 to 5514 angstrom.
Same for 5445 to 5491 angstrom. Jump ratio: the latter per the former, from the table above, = 4.3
